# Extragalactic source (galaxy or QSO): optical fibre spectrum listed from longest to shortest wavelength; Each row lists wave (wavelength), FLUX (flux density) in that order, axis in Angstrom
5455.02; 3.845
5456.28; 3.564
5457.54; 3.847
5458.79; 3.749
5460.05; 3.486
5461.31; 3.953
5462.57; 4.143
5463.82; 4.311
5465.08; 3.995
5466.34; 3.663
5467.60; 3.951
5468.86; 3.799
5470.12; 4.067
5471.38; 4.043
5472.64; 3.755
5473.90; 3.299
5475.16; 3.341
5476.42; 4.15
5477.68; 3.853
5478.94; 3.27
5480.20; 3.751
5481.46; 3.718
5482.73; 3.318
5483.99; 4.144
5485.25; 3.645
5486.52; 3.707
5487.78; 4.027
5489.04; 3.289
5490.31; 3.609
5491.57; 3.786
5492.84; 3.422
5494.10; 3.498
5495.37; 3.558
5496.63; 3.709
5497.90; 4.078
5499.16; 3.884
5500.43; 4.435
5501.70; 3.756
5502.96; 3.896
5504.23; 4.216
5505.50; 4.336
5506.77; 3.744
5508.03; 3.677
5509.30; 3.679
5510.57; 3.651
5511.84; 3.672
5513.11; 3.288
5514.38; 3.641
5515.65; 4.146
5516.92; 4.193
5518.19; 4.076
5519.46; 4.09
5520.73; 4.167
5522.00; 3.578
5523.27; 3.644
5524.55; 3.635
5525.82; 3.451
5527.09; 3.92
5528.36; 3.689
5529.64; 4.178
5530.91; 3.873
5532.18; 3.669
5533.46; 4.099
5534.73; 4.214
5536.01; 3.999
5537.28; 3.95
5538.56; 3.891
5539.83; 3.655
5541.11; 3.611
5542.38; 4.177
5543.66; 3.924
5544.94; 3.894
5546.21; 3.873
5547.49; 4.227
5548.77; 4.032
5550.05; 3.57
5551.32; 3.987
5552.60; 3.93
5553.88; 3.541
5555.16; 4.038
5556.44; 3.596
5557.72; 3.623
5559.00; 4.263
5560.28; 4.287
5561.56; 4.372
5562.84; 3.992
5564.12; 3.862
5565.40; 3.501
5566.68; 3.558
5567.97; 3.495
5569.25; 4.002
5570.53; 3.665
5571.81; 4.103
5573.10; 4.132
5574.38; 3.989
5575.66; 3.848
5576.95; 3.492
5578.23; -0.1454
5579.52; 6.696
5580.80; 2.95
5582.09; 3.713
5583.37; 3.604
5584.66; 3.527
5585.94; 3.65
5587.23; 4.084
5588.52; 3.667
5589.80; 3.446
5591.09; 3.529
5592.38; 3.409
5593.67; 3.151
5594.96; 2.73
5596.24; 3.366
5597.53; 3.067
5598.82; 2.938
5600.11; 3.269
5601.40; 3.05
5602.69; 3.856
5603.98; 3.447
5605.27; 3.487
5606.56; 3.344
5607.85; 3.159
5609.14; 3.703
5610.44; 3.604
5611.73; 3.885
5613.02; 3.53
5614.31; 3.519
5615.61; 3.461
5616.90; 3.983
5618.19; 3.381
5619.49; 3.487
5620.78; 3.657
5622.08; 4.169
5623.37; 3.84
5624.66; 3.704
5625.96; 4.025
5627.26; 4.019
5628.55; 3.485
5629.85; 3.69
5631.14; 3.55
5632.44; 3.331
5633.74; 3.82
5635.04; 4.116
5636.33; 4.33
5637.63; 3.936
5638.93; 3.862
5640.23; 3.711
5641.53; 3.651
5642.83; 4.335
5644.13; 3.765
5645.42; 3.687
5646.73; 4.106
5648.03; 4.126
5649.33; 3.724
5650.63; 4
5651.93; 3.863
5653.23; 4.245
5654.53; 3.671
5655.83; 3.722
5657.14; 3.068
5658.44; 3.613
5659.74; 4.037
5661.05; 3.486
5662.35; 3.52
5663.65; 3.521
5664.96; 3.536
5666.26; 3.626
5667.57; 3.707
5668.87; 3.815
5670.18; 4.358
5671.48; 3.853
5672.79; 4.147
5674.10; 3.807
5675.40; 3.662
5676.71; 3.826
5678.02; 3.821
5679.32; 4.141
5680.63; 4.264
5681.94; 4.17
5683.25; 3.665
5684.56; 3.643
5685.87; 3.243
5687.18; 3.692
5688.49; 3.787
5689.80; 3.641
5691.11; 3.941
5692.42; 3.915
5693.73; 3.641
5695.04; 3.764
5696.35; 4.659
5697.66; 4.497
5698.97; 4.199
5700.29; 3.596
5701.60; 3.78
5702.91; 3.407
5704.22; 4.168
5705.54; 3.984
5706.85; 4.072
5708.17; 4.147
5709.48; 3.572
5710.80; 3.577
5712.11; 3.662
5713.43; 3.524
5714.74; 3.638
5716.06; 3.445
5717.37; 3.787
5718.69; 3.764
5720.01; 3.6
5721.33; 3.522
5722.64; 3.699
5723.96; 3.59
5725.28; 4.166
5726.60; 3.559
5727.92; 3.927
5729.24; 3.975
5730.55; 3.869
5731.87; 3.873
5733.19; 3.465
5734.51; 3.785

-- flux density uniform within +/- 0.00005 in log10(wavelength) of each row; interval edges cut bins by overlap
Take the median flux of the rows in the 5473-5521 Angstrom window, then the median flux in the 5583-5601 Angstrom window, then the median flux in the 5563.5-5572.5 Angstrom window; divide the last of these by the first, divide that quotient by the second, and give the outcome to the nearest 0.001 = 0.287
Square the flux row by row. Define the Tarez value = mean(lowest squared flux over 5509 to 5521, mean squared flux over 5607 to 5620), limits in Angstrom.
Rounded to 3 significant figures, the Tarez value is 11.8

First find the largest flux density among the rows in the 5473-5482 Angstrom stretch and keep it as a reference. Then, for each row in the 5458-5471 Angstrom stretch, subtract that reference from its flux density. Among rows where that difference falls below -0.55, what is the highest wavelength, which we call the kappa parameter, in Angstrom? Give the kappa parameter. 5460.05 Angstrom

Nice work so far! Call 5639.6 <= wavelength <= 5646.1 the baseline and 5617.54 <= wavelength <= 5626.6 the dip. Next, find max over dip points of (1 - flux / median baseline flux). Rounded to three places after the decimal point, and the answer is 0.089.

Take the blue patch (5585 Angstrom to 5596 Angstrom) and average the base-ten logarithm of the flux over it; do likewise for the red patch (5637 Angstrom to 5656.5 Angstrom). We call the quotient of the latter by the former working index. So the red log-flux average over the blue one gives 1.10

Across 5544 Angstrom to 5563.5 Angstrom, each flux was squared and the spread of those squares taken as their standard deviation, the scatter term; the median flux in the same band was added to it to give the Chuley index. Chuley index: 6.1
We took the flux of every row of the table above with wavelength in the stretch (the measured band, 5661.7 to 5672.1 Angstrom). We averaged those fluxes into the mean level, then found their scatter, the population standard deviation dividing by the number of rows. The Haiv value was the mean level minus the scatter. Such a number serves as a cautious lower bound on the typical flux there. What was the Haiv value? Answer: 3.48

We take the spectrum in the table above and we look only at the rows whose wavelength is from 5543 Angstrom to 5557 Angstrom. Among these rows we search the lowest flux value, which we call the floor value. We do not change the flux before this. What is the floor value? 3.541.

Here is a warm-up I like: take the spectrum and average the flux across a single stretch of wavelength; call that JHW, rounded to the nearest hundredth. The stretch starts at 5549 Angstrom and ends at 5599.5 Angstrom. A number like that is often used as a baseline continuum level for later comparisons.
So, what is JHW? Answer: 3.65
